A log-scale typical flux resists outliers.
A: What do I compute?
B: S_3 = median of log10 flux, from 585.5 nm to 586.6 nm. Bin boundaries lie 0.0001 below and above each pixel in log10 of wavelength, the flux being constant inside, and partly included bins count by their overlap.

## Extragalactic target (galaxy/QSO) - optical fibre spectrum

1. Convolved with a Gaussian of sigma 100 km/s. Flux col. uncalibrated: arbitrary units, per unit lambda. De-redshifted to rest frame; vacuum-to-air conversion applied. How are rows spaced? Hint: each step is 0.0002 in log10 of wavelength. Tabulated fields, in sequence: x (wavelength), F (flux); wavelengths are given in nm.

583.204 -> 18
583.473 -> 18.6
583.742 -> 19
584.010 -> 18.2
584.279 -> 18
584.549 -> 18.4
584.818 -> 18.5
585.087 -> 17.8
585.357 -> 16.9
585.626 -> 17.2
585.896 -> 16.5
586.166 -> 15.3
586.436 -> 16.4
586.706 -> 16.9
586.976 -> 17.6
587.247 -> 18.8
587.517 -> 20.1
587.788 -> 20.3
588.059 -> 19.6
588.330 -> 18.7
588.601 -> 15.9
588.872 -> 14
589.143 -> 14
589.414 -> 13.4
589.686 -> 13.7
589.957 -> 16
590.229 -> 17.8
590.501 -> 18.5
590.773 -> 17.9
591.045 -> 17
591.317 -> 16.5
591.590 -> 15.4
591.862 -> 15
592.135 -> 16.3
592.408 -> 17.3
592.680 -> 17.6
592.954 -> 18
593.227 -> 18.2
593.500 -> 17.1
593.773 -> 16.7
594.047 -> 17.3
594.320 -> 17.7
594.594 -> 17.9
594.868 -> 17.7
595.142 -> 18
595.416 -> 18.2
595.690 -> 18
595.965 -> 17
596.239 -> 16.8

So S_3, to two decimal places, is 1.22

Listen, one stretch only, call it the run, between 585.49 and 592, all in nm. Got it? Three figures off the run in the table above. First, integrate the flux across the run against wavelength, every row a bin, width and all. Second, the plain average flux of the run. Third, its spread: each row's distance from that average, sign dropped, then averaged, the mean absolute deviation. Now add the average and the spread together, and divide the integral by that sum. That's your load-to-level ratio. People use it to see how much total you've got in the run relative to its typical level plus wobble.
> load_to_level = 5.9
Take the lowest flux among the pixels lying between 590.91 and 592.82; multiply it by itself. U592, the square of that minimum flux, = 225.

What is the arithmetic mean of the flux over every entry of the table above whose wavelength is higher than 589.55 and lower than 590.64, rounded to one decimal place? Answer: 16.5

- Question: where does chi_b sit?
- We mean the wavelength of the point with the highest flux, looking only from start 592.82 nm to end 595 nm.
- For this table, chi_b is 593.227 nm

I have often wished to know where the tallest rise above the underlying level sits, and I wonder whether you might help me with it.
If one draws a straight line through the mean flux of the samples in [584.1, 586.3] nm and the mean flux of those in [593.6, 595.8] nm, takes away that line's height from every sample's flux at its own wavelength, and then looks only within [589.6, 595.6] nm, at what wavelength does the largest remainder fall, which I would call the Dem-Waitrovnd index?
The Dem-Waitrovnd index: 590.501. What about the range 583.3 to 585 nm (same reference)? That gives 583.742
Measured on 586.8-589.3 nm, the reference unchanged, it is 587.788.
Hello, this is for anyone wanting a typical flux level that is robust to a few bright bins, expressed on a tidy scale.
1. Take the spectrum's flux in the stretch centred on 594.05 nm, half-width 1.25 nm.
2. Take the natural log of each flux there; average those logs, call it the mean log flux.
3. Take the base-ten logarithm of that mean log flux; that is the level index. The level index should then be 0.4577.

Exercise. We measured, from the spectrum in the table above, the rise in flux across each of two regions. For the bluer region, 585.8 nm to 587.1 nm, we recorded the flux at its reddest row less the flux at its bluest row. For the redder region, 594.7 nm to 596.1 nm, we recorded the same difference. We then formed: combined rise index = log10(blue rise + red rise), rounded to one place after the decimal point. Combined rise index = -0.4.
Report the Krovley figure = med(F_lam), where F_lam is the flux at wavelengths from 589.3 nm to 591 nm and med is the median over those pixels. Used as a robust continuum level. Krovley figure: 16.9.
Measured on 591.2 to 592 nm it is 15.4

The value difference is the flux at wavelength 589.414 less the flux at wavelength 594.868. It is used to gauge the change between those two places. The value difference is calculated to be -4.3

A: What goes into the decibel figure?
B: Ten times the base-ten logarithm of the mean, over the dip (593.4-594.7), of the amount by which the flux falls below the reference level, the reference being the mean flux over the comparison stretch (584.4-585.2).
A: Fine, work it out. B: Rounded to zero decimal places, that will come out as 0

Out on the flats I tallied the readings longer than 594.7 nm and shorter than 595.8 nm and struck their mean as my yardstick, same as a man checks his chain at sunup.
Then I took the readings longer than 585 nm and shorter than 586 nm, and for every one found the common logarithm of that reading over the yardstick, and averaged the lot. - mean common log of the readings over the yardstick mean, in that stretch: -0.022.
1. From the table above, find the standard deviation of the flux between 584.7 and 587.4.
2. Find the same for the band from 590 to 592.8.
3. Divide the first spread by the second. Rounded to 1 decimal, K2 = 0.9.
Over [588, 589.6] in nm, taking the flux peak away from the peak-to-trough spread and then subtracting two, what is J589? -15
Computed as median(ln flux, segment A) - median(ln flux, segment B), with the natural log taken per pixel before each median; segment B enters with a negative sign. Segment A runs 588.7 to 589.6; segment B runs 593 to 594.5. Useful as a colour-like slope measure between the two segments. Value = -0.21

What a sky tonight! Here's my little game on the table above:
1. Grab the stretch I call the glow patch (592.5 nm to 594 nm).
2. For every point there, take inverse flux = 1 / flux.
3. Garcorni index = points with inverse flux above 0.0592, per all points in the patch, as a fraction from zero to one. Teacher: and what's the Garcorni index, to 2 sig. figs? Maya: 0.20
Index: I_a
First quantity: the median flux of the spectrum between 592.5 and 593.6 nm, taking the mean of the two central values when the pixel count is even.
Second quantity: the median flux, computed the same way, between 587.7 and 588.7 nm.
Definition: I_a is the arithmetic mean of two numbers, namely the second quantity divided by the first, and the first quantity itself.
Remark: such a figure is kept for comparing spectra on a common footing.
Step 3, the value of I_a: 9.4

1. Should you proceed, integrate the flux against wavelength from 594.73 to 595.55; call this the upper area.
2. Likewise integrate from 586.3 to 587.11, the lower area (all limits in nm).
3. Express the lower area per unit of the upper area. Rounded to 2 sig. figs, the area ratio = 0.93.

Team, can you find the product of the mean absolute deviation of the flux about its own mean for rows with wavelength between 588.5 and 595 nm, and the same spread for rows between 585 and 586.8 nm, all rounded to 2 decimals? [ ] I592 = 0.70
